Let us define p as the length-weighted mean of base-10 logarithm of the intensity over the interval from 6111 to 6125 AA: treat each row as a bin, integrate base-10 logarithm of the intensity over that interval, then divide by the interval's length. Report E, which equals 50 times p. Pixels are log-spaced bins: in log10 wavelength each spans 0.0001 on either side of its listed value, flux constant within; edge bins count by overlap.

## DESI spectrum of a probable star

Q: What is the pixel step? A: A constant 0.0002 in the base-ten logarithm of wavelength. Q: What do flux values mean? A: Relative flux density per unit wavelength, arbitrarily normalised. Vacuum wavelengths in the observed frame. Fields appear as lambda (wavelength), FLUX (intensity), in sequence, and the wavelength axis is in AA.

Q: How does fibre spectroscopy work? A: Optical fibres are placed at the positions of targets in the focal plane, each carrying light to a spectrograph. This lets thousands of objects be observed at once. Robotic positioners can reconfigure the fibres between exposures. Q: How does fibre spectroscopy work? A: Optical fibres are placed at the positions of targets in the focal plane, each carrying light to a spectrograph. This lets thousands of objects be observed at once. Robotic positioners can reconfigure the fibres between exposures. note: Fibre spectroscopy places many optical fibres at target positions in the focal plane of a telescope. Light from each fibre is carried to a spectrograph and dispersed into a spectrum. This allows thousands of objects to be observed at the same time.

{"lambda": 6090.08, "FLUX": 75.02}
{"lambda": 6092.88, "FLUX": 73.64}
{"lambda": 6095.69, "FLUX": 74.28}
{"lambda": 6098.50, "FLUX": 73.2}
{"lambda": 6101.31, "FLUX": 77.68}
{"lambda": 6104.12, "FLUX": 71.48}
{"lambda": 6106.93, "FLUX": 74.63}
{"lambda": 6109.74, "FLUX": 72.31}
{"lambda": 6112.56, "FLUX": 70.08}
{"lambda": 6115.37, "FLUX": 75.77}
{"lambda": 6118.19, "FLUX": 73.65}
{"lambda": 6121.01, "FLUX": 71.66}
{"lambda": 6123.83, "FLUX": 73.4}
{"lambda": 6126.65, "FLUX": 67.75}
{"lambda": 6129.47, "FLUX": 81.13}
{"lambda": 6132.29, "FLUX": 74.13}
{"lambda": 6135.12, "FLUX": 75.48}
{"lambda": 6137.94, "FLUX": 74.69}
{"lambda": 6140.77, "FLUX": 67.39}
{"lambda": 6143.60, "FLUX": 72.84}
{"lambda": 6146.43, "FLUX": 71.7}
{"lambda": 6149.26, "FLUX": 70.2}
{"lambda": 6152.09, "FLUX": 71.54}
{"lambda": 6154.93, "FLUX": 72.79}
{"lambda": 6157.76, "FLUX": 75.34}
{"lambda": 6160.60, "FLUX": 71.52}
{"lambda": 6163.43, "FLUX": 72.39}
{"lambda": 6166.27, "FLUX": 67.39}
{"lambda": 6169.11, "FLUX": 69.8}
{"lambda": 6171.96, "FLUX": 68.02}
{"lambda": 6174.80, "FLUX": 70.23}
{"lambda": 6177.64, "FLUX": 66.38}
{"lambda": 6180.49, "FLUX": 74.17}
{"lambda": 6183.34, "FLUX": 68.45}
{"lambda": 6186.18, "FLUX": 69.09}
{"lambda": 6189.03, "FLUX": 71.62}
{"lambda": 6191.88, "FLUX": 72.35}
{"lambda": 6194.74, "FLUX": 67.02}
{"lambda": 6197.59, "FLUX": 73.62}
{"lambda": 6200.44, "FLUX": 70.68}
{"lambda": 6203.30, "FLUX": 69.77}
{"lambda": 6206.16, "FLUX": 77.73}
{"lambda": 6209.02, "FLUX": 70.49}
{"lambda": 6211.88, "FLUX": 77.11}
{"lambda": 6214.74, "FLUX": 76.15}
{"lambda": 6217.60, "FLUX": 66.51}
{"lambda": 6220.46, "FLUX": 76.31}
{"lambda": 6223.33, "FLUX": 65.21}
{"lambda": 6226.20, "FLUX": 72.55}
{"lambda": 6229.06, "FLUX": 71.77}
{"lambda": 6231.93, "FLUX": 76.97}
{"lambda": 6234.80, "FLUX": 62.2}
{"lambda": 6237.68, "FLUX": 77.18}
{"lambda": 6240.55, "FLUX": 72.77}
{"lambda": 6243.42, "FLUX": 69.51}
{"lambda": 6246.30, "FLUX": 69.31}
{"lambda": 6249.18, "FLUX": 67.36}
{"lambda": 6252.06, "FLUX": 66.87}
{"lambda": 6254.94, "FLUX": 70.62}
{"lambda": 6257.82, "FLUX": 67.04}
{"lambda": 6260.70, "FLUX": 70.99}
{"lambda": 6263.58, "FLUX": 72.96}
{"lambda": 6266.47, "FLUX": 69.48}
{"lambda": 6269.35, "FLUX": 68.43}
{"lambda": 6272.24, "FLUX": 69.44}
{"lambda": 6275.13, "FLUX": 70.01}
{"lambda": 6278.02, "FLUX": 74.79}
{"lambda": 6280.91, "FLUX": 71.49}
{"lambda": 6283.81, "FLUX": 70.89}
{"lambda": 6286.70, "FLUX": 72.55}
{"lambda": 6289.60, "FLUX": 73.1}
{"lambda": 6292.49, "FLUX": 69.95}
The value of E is 93.1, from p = 1.86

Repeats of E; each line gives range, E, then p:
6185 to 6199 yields 92.5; 1.85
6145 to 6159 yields 93.0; 1.86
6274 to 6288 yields 92.9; 1.86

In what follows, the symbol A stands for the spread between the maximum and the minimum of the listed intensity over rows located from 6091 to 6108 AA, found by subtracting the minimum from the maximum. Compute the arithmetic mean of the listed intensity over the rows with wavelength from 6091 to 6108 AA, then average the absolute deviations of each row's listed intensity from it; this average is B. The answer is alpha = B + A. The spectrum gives 8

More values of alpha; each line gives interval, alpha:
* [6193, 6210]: 13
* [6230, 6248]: 19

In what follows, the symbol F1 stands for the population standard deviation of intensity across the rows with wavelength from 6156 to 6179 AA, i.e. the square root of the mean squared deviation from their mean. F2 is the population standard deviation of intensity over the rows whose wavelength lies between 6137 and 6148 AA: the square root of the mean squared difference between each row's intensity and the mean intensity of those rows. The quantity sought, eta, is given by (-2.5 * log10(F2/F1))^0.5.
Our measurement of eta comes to 0.16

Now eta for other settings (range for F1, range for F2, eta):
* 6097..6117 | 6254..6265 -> 0.37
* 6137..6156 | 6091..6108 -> 0.39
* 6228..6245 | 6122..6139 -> 0.53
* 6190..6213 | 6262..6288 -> 0.80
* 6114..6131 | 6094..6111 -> 0.88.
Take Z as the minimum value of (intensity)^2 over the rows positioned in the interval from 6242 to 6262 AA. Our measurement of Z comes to 4472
